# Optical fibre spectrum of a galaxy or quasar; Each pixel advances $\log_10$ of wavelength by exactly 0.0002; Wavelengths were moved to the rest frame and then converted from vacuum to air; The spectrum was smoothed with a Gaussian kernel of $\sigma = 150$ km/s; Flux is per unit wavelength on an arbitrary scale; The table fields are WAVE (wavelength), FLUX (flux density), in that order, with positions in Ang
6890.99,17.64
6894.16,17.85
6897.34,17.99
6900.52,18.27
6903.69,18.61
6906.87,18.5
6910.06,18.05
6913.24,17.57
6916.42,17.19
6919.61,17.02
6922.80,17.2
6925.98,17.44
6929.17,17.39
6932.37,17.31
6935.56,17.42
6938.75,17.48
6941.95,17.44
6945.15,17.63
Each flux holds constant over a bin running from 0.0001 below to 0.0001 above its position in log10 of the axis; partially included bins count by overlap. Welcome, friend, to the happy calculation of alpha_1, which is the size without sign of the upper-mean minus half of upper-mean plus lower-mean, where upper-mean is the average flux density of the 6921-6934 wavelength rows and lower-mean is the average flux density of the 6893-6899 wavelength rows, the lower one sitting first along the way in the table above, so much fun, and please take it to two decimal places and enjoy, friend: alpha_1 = 0.29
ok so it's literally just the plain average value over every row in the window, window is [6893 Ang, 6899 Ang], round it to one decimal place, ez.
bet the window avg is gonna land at 17.9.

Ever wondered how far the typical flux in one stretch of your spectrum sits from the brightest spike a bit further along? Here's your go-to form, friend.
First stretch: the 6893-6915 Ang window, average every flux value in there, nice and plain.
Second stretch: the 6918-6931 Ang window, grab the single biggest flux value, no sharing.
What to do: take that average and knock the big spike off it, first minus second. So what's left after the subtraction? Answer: 0.68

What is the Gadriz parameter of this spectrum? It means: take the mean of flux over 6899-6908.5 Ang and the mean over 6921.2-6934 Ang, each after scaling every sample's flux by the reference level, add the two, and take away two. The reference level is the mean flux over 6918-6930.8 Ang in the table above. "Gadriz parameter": 0.07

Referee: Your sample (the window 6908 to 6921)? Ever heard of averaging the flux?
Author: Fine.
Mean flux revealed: 17.5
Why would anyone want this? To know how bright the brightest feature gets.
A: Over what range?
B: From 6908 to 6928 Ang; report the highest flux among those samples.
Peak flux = 18.05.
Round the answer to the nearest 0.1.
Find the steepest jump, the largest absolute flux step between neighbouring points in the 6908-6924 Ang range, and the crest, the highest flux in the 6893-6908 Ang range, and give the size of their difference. 18.1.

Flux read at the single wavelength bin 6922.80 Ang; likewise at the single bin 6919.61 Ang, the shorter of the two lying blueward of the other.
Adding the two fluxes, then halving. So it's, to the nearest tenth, 17.1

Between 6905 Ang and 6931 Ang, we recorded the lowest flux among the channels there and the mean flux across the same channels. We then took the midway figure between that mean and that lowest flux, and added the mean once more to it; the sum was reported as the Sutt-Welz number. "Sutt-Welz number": 34.8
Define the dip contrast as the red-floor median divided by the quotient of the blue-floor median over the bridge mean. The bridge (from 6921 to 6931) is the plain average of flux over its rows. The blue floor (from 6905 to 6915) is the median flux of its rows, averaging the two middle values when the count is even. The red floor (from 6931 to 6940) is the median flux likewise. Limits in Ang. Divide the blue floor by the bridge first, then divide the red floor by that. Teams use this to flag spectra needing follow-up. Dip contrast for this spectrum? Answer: 16.7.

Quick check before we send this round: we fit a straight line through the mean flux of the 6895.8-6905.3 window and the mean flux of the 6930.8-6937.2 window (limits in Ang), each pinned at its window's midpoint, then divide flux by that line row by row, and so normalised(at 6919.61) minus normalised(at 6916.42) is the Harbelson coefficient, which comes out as 0.00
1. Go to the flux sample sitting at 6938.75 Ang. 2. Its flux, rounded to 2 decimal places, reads 17.48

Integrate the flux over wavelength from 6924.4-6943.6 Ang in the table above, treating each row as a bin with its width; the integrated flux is 334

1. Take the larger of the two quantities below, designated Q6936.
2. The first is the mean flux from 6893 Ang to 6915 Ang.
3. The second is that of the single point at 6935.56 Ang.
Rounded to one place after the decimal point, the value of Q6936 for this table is 18.1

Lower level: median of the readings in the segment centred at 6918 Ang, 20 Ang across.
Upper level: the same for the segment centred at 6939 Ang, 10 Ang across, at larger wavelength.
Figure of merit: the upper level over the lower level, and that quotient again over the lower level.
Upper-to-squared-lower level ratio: 0.058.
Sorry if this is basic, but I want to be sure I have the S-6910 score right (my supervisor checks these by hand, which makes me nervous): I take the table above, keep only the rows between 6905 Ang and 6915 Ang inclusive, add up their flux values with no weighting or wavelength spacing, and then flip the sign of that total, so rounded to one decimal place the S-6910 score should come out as -54.1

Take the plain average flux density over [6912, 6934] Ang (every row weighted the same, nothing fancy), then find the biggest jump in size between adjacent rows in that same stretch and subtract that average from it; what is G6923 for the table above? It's -16.9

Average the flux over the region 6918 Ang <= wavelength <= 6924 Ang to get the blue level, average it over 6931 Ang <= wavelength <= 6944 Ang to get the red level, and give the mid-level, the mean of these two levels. 17.3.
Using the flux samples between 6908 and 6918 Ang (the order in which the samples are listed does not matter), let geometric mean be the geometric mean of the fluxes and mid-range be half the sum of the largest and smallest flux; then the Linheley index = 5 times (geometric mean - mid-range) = -0.10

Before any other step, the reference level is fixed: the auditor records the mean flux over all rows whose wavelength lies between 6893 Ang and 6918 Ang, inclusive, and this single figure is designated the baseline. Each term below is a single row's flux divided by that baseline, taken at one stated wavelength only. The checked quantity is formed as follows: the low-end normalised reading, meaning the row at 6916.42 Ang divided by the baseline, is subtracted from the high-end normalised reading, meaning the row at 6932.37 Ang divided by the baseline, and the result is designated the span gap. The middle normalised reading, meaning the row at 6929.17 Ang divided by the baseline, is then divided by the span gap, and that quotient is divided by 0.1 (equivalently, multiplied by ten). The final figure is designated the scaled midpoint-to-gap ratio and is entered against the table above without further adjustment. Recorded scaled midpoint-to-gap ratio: 1449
